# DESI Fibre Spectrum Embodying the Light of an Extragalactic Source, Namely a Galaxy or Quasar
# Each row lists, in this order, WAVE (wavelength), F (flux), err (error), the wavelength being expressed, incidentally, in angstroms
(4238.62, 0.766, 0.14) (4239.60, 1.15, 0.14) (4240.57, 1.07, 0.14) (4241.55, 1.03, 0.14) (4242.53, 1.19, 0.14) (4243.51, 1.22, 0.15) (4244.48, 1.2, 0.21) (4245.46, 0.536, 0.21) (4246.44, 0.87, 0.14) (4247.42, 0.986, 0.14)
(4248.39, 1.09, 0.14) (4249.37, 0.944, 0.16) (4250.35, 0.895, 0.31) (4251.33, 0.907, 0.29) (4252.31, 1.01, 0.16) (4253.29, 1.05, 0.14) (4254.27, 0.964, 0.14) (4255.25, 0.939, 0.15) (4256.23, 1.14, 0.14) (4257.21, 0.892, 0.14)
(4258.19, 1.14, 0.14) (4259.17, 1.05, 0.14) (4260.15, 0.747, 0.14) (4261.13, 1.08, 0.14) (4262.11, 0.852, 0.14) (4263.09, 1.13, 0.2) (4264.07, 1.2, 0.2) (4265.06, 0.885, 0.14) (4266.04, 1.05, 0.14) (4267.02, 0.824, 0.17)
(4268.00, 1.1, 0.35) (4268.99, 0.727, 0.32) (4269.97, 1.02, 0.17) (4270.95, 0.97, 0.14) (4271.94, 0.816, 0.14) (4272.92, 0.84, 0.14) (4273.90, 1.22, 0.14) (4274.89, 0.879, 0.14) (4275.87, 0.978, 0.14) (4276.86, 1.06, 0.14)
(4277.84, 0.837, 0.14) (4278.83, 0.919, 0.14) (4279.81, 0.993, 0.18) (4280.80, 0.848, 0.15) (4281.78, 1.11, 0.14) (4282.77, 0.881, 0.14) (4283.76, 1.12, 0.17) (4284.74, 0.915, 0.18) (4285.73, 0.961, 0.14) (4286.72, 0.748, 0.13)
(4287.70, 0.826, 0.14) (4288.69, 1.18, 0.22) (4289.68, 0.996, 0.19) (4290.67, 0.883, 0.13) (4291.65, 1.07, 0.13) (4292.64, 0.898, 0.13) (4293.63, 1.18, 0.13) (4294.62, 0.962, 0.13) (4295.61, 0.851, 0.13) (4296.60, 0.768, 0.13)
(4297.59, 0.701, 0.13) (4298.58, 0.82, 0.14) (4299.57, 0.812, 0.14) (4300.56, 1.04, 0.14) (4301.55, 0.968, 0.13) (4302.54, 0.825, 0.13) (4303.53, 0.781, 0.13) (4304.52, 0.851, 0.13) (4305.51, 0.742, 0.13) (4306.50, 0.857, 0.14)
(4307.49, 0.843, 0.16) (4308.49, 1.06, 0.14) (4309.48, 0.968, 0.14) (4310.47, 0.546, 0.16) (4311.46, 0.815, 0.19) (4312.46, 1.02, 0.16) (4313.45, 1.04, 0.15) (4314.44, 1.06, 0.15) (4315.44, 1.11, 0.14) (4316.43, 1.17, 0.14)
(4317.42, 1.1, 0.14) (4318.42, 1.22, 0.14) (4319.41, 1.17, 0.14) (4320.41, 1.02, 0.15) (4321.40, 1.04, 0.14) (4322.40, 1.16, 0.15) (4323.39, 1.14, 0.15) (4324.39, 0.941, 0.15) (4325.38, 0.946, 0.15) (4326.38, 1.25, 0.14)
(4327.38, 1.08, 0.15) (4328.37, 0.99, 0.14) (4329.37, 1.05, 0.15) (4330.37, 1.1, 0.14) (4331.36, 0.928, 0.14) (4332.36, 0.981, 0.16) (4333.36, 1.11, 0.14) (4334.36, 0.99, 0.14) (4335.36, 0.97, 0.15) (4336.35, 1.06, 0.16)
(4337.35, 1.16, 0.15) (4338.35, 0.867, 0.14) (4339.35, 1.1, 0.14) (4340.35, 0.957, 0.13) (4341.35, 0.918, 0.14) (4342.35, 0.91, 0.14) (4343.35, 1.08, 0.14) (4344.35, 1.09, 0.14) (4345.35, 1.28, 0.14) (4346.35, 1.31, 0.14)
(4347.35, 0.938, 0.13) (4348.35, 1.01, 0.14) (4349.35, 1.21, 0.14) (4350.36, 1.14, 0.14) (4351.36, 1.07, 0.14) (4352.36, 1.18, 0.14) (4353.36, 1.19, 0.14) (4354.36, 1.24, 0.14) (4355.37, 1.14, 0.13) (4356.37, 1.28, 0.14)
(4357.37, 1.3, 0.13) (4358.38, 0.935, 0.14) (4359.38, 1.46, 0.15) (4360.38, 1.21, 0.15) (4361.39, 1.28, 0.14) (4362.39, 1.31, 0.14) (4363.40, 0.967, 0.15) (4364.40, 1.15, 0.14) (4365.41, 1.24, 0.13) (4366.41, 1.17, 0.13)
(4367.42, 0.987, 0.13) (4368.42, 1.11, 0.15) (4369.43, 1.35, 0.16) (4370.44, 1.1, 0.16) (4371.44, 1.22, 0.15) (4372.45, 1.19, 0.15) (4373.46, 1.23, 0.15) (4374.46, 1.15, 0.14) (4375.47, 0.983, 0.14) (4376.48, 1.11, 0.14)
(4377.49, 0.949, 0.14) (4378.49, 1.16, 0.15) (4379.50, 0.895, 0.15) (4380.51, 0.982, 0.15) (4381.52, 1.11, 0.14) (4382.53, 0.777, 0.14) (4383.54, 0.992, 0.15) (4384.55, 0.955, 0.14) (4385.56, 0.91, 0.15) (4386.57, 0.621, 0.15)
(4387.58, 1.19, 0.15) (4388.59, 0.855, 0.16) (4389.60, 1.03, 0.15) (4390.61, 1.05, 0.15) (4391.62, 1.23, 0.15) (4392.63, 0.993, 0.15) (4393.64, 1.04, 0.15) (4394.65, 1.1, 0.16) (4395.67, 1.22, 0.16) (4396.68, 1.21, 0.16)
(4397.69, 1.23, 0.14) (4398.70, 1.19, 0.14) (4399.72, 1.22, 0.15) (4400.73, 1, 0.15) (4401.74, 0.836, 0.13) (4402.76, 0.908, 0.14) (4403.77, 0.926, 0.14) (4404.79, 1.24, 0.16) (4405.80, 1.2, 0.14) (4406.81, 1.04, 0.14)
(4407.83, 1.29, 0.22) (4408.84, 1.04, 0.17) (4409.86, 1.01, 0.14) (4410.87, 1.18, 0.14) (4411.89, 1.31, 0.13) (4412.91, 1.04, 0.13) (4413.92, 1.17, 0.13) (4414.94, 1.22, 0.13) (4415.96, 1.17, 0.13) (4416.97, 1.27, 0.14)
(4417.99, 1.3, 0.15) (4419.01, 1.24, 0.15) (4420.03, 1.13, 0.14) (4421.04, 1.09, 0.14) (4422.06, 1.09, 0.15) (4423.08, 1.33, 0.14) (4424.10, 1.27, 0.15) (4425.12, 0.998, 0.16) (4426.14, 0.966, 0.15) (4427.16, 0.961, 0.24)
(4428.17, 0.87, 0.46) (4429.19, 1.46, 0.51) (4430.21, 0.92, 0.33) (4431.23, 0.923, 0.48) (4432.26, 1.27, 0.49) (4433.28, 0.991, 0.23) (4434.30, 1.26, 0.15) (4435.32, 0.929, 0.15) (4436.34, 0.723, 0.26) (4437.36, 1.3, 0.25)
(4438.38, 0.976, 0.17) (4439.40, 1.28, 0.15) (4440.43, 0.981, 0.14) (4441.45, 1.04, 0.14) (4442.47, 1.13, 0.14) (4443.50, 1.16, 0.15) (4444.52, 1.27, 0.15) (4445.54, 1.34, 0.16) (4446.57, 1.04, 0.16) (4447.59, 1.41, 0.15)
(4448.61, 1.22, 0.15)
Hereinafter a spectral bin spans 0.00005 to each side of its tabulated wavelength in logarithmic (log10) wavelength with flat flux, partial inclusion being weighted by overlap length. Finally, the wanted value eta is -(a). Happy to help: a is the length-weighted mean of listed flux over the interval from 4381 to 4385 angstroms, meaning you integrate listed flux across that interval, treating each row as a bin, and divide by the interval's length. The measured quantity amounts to -0.96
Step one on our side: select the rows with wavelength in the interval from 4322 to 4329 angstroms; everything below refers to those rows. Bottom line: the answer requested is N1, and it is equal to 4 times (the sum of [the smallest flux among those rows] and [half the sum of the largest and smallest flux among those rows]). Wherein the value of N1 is 8.1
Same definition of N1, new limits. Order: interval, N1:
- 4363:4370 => 8.5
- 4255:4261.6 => 6.8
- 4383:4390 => 6.1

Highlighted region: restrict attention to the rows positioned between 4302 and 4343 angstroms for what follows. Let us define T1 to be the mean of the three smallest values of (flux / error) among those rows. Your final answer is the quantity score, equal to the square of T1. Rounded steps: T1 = 4.3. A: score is 19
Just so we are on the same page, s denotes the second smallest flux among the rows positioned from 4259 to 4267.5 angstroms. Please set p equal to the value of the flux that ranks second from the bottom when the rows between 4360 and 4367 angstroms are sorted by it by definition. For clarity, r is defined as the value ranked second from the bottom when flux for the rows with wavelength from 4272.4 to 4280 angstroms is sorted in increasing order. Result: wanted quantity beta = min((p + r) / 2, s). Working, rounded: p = 1.15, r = 0.84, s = 0.824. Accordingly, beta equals 0.824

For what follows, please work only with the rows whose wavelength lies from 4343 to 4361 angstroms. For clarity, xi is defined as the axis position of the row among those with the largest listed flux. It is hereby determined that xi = 4359.38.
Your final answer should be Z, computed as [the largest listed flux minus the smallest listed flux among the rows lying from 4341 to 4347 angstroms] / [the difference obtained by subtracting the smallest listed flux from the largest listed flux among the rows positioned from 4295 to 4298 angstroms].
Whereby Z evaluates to 2.7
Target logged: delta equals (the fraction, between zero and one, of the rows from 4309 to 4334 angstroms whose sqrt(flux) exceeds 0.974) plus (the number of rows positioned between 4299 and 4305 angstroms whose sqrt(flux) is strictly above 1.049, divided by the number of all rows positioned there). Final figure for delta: 0.80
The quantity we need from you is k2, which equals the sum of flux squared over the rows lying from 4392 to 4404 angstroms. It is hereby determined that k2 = 14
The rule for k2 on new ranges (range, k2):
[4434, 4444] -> 12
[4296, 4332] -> 35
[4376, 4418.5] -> 50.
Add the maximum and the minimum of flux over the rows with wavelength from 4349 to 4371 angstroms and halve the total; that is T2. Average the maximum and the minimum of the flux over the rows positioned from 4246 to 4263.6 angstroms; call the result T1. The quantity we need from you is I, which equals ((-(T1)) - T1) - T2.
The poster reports -3.08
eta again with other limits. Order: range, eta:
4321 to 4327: -1.08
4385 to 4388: -0.90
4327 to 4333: -1.02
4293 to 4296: -1.00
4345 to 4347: -1.27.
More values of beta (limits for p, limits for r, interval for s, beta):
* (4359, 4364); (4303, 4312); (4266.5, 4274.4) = 0.816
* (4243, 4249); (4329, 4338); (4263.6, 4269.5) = 0.824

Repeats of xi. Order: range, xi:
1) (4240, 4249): 4243.51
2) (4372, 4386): 4373.46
